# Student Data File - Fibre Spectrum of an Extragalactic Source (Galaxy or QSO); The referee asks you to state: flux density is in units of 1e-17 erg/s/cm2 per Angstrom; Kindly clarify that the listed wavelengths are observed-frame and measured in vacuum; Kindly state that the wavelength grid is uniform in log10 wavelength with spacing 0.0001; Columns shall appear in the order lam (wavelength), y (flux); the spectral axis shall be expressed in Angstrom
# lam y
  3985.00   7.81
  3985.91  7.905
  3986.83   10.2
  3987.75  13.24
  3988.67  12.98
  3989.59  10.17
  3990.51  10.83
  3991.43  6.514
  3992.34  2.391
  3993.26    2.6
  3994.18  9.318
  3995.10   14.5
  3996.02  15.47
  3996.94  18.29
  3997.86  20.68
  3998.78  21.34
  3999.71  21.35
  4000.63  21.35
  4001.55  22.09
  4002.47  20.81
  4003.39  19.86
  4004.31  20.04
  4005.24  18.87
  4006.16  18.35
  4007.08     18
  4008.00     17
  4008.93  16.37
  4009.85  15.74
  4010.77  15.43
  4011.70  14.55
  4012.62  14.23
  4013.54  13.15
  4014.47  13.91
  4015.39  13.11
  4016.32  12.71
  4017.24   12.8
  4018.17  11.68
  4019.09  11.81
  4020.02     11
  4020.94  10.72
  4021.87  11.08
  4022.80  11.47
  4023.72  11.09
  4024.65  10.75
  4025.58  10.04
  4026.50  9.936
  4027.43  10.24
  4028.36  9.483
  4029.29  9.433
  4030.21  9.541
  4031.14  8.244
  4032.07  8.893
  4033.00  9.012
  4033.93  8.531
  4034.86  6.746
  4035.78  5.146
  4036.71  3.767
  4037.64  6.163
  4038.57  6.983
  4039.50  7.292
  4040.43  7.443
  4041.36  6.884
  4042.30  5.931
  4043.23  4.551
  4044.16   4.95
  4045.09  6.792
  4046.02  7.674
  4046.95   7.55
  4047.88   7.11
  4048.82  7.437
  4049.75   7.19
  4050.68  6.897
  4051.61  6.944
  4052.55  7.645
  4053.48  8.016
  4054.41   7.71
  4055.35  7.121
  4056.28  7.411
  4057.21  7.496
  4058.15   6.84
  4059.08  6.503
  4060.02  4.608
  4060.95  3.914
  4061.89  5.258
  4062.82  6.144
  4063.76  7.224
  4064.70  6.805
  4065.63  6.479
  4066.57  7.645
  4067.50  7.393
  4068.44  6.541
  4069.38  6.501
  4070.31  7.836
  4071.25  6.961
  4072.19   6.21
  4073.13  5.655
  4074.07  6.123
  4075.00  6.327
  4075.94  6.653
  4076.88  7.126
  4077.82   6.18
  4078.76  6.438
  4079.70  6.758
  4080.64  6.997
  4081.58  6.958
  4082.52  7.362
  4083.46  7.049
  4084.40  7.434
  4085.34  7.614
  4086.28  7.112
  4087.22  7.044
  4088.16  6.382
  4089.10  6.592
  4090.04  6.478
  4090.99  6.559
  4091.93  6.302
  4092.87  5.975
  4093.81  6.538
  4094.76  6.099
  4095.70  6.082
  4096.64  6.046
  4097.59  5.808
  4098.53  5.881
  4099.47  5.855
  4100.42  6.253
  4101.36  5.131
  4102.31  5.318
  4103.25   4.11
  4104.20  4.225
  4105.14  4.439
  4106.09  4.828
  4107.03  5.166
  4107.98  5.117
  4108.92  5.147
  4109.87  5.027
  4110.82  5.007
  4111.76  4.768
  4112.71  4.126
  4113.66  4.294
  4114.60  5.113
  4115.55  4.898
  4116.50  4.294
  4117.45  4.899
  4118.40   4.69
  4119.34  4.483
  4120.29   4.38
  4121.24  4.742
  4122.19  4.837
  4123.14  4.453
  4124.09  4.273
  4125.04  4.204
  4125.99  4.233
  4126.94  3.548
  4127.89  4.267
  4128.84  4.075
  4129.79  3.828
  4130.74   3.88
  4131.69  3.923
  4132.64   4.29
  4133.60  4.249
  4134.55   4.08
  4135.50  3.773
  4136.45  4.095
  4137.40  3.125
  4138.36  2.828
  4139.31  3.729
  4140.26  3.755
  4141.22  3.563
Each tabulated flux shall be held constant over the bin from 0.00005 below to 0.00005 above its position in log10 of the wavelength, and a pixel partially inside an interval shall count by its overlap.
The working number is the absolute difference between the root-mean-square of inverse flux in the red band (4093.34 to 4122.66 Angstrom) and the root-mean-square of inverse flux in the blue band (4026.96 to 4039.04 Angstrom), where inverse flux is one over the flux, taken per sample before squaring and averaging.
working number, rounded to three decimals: 0.057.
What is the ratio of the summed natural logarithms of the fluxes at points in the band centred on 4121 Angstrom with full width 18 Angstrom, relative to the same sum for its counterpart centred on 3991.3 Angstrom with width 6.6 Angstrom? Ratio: 2.1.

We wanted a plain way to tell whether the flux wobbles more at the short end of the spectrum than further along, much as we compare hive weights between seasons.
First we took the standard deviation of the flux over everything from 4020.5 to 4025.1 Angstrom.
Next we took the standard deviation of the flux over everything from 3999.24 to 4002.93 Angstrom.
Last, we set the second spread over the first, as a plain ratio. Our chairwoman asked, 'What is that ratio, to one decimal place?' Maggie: 1.7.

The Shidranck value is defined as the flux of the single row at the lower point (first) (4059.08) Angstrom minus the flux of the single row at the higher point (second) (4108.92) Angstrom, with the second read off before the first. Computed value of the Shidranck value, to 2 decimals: 1.36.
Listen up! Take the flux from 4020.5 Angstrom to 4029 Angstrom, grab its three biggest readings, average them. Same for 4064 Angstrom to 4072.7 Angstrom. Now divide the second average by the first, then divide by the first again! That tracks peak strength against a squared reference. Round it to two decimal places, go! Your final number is 0.06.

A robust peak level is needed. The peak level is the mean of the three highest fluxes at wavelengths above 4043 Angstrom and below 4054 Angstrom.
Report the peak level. 7.8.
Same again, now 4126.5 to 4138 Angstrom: 4.3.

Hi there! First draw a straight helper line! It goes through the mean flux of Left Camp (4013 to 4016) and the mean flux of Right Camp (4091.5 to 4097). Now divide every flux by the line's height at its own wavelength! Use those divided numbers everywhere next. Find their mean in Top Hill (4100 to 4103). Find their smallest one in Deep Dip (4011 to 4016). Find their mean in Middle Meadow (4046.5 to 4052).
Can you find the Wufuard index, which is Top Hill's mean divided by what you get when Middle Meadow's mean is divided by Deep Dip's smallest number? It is 1.4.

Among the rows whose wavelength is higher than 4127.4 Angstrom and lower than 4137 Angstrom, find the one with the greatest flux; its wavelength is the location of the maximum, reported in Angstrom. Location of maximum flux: 4132.64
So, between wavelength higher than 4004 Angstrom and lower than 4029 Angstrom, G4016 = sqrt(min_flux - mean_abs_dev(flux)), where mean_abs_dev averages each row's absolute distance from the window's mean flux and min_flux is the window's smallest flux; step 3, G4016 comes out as 2.63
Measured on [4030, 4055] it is 1.67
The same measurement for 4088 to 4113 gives 1.85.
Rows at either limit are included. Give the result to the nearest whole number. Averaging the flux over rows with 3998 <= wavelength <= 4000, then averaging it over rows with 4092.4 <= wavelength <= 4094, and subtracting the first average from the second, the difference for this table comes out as -15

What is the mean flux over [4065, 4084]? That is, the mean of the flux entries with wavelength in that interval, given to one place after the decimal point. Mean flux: 6.8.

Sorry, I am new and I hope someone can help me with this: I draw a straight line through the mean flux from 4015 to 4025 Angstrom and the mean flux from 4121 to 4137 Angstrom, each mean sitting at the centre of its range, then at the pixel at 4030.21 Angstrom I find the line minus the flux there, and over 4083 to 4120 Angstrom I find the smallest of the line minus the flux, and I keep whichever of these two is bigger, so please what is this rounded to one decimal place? 1.4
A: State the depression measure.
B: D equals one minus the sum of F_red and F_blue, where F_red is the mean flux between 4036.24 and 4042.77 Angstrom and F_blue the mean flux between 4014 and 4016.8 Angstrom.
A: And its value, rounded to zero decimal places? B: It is -19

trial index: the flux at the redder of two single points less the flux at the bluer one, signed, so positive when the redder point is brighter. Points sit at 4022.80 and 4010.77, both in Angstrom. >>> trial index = -4.0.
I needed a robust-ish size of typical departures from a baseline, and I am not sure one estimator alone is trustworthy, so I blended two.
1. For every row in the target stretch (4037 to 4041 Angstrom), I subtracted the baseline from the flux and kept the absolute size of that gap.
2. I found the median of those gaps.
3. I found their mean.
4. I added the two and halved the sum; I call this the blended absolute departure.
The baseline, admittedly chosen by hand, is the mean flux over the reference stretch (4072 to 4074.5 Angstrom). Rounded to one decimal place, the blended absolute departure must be 1.1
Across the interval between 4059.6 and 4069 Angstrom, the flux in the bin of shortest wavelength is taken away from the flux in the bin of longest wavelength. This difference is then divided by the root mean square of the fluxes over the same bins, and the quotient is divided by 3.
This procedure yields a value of 0.10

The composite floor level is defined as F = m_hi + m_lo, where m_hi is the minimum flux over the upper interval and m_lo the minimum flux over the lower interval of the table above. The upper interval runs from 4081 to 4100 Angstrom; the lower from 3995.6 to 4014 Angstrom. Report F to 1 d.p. 19.0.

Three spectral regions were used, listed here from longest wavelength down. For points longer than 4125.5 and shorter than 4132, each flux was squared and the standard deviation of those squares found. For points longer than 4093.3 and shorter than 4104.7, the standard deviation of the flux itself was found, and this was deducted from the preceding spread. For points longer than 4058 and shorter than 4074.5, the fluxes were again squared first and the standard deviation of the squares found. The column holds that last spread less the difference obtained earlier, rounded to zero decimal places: 11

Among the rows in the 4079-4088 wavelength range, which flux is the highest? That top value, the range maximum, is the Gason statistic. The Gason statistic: 7.614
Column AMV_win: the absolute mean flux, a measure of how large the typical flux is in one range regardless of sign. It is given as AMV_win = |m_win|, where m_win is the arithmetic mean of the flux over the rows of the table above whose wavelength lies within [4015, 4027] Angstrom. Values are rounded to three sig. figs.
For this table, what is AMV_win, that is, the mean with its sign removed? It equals 11.4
